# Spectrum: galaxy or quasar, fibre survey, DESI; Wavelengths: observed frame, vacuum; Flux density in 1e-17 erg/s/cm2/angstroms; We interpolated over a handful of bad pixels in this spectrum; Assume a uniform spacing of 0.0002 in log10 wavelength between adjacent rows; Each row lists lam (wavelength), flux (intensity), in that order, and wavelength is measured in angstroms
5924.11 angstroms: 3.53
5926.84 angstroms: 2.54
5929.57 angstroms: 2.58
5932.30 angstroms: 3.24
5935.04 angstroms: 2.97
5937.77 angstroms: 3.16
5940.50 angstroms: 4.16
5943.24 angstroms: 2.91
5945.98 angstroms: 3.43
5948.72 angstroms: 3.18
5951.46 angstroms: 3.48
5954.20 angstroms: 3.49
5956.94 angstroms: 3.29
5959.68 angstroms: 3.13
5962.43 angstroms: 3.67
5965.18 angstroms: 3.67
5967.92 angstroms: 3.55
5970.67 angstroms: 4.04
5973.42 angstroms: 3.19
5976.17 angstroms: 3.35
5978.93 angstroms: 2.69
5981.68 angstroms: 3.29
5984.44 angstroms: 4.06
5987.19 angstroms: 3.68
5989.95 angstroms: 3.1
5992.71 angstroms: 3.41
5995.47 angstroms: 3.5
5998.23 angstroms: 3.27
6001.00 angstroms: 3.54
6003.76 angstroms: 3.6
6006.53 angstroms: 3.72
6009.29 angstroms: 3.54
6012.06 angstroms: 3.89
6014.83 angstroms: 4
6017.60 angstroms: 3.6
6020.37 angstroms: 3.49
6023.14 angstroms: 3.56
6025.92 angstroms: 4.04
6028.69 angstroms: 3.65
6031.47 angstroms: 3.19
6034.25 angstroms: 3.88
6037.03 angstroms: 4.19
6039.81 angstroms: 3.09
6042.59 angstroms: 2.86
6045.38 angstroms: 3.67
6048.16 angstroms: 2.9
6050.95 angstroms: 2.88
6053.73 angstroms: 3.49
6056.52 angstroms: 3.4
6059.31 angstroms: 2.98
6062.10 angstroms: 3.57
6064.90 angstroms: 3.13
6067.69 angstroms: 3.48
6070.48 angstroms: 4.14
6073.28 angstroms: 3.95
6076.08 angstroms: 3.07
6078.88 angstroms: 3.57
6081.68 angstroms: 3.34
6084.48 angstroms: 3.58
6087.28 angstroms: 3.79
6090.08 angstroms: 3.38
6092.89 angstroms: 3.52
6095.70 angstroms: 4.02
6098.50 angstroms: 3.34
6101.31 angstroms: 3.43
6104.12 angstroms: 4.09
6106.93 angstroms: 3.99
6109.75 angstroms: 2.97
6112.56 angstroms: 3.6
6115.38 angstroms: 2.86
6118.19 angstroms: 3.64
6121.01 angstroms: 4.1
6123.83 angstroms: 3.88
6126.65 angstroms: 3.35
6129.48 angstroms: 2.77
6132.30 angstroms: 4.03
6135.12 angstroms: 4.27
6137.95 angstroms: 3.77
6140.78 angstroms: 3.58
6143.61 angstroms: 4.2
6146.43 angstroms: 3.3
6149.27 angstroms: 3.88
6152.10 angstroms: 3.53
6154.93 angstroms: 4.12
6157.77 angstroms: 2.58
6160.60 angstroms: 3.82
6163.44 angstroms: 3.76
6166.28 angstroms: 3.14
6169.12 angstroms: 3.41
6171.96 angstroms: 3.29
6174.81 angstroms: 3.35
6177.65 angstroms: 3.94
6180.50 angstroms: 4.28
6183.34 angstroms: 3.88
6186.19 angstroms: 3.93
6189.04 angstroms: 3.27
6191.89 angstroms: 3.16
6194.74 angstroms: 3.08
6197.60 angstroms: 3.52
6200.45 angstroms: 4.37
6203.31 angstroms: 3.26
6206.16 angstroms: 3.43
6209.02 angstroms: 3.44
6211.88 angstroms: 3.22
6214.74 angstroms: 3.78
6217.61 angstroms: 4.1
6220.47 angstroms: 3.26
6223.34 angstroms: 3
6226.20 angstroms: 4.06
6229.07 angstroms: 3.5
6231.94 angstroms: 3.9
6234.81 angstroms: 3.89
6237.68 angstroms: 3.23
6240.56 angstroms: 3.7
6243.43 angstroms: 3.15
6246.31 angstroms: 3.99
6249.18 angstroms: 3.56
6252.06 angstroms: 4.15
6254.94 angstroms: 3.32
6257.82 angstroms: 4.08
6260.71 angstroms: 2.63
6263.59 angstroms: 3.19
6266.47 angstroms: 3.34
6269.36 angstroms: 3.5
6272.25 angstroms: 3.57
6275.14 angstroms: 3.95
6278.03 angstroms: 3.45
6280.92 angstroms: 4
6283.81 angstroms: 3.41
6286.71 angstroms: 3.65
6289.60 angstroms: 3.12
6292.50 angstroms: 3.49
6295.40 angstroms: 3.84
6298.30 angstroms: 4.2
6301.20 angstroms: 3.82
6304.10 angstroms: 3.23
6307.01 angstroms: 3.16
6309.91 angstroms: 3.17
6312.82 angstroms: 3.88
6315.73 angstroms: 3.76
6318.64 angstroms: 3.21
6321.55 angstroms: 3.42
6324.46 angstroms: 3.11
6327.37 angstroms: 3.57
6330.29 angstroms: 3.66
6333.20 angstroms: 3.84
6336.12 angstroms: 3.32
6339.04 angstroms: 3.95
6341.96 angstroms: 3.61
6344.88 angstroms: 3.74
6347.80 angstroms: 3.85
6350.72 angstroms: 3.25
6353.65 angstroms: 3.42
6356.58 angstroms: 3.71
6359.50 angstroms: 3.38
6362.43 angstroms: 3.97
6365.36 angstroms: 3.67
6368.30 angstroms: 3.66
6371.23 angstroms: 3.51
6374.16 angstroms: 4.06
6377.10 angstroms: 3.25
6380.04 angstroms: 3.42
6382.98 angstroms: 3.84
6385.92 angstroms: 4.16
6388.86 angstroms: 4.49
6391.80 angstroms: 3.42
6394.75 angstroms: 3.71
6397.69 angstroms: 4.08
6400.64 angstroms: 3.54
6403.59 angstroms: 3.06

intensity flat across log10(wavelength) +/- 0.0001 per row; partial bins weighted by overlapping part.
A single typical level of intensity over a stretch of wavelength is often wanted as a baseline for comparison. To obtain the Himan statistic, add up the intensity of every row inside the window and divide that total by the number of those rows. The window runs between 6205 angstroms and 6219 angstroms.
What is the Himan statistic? 3.59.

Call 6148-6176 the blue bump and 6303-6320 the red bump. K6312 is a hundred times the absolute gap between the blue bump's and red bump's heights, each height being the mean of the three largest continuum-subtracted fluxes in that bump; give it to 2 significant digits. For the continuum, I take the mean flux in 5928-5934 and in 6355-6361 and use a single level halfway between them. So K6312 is 32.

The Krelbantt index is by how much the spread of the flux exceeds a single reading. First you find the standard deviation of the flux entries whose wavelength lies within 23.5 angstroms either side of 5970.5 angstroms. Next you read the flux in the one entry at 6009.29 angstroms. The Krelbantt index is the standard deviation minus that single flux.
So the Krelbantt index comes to -3.2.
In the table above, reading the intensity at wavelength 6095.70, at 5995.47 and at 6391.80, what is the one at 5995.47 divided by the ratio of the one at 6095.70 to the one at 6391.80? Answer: 3.0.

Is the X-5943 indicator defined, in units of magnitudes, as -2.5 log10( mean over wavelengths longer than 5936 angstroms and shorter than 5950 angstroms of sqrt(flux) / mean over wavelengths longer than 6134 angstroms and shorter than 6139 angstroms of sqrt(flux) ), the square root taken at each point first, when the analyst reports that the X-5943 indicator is 0.10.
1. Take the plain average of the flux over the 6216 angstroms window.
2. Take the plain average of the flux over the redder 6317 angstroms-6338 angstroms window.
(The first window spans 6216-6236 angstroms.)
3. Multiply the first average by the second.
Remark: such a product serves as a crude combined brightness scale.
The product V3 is 12.7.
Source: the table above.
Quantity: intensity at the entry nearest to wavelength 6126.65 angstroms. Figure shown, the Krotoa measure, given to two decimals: 3.35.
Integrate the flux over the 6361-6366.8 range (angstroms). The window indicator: 22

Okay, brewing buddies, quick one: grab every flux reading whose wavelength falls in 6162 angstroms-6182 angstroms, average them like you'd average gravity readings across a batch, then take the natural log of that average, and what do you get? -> 1.28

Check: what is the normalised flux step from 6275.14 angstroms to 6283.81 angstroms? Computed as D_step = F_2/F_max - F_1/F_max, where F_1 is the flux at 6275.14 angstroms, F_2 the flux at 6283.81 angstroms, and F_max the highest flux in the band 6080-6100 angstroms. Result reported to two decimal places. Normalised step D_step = -0.13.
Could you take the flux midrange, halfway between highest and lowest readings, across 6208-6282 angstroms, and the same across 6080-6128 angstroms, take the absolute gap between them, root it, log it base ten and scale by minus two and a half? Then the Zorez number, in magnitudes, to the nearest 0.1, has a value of 1.3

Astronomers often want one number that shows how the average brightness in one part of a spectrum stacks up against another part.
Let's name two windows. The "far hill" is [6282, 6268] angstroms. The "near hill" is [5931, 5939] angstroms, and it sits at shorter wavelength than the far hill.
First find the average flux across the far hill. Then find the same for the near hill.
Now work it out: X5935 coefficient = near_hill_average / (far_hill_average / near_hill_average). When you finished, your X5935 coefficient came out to 2.6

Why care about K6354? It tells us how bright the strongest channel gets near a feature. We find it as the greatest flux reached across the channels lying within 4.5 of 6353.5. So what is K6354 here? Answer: 3.71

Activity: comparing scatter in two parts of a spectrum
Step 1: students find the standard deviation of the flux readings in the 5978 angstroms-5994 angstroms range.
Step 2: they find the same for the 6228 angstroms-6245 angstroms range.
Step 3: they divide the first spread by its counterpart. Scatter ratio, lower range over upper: 1.46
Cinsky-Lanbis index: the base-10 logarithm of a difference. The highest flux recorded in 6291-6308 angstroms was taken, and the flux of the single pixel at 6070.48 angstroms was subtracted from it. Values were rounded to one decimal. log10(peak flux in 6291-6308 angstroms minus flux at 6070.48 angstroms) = -1.2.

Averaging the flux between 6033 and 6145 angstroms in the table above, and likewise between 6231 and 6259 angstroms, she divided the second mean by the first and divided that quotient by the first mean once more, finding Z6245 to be 0.294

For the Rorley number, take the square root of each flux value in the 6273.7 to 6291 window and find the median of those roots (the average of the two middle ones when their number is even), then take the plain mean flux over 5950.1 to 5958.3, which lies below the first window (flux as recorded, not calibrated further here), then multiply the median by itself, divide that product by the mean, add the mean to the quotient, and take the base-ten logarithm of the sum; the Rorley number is 0.649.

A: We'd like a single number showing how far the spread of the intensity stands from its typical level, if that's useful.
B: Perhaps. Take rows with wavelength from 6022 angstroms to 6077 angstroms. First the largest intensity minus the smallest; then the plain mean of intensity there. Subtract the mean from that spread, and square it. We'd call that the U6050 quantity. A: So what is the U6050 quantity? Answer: 4.5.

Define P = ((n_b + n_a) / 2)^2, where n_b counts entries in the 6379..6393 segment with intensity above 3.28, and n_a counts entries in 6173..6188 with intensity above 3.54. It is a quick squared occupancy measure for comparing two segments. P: 20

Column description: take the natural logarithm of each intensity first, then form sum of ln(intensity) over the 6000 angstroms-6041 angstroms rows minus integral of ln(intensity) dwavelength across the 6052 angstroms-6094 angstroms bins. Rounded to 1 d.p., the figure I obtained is -32.9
